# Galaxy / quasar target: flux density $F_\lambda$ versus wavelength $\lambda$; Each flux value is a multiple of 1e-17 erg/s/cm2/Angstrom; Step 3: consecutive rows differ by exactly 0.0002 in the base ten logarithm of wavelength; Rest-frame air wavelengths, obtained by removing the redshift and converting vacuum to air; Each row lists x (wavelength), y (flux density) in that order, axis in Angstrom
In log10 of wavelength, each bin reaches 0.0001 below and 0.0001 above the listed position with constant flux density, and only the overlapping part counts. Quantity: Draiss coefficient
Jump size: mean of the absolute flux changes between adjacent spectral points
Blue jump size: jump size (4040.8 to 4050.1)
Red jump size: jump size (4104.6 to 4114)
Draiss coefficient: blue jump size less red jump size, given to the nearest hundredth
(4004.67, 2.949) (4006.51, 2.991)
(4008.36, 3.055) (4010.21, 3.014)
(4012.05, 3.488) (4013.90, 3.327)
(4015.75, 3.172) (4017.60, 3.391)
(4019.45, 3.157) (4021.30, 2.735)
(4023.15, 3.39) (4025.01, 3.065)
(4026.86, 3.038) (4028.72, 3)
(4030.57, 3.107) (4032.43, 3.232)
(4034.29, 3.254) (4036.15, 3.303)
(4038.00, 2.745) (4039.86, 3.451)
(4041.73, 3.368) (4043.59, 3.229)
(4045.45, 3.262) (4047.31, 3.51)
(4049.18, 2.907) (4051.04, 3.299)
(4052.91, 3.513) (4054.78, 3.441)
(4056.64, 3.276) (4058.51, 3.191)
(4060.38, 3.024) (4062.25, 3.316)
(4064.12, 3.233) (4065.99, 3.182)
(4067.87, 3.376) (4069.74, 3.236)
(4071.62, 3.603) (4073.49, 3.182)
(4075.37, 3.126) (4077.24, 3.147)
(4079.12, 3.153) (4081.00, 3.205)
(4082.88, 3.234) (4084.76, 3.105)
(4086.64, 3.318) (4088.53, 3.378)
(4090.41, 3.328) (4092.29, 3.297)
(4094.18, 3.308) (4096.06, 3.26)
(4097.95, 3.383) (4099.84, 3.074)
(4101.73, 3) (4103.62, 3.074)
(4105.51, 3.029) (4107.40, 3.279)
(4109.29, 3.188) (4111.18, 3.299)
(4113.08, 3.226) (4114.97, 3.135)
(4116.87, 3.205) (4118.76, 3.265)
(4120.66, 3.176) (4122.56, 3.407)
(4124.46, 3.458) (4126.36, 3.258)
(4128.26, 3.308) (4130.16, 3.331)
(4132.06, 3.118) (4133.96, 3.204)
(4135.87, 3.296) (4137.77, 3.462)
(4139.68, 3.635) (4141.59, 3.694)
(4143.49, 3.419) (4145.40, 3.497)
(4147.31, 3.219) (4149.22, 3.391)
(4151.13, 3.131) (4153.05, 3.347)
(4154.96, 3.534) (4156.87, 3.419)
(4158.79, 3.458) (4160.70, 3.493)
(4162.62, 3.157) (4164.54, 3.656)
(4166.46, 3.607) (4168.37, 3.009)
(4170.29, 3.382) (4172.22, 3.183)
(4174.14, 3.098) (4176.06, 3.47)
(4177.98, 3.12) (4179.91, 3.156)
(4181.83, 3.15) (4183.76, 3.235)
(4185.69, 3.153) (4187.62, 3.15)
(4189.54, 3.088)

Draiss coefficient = 0.12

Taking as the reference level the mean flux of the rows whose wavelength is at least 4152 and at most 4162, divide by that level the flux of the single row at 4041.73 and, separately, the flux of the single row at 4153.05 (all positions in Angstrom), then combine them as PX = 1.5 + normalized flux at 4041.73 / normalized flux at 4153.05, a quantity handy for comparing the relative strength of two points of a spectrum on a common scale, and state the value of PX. 2.51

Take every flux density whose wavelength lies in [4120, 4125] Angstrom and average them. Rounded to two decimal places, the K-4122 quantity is 3.35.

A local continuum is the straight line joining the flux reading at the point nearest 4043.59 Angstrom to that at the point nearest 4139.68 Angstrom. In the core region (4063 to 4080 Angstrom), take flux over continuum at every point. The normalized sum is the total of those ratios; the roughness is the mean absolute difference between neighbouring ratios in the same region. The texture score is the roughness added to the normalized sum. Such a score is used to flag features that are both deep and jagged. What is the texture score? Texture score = 8.78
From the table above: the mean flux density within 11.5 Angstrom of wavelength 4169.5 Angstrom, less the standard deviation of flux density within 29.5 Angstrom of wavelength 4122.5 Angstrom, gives 3.15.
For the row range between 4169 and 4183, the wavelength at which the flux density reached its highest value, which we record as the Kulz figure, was 4176.06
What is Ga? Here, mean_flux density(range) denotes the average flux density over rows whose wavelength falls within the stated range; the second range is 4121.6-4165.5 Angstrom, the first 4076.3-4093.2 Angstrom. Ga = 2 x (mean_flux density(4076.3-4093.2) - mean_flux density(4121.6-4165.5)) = -0.3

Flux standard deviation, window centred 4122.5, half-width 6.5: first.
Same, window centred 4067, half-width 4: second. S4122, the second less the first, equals -0.02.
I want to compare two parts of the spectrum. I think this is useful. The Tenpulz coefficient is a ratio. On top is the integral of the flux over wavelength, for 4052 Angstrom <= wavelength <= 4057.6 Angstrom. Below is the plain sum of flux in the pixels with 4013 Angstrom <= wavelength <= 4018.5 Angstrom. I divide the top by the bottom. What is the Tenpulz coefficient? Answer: 1.93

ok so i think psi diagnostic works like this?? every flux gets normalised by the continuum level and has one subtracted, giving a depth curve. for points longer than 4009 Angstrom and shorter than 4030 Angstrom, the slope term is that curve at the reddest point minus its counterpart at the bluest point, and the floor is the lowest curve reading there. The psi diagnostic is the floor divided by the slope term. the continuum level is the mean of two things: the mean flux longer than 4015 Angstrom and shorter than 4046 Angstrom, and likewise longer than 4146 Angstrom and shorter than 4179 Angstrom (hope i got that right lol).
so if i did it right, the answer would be 36.9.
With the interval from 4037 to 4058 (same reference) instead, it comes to -1.0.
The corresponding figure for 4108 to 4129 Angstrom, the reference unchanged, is -1.0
